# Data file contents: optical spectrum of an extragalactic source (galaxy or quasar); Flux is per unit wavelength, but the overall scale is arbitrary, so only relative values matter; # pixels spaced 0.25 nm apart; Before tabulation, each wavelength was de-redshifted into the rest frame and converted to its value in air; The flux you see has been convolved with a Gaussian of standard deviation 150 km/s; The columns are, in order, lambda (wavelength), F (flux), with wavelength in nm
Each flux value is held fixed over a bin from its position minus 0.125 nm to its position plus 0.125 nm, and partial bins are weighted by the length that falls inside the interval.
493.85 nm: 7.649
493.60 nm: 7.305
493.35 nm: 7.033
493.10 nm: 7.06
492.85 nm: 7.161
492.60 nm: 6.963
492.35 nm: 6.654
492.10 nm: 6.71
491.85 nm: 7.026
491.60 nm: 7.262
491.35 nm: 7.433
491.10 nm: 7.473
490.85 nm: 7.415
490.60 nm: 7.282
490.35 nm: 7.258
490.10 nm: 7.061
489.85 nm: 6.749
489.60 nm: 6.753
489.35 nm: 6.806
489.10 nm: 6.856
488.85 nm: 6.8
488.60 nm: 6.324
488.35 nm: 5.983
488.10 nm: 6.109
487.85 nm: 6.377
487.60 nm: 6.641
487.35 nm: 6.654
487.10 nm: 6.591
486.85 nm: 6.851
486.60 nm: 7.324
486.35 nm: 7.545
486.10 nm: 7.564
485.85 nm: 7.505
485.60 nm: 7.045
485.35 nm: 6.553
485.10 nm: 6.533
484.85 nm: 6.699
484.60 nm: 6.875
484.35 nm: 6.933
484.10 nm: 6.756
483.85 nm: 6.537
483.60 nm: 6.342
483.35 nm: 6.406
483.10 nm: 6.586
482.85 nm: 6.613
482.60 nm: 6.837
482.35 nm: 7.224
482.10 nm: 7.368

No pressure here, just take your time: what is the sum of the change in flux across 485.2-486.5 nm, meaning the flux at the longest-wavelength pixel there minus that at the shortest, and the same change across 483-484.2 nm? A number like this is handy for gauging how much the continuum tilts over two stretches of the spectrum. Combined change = 1.2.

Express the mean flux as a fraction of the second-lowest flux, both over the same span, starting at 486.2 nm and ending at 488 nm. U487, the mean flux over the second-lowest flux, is 1.04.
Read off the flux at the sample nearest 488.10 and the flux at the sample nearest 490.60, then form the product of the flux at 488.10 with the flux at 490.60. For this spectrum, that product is 44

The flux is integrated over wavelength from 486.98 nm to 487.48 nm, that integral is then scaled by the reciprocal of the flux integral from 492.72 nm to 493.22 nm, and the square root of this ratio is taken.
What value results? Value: 0.97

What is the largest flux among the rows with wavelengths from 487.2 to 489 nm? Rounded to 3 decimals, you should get 6.800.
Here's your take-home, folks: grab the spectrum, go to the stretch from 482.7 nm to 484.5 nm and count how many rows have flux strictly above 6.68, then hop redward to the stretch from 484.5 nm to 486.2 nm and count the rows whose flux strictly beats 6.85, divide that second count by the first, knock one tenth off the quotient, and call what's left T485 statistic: 1.9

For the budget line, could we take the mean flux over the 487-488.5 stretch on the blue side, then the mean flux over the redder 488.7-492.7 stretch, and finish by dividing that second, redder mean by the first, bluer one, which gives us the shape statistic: 1.10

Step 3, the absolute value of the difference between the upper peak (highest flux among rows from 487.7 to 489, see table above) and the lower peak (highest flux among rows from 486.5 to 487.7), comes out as 0.52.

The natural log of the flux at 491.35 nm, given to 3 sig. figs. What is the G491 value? 2.01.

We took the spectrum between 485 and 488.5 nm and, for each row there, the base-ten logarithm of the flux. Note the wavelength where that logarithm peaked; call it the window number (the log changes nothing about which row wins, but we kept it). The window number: 486.10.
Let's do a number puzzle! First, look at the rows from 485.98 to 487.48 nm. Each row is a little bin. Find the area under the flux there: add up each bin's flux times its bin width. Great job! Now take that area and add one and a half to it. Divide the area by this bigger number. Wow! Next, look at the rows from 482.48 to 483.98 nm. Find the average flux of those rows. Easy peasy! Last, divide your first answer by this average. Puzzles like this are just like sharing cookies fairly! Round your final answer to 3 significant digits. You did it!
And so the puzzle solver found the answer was 0.134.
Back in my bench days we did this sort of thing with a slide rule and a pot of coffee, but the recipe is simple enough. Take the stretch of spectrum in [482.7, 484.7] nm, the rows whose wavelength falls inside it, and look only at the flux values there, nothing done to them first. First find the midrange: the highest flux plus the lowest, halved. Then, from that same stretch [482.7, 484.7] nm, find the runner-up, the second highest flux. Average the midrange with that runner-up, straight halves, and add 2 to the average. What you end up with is 8.76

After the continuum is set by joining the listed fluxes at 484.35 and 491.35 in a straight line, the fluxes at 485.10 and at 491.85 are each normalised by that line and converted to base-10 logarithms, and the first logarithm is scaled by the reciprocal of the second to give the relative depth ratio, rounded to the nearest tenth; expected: 1.1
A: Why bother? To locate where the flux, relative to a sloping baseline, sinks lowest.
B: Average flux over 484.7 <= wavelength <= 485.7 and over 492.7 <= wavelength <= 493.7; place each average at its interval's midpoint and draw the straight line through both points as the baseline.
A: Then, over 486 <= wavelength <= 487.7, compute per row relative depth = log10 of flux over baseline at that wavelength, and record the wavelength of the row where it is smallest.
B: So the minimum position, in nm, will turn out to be 487.10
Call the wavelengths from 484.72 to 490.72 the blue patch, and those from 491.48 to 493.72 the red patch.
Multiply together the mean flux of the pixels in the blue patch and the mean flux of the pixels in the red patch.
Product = 47.9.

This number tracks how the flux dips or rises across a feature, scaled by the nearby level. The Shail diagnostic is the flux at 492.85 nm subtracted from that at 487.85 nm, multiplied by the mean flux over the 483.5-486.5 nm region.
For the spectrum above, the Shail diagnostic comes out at -5.4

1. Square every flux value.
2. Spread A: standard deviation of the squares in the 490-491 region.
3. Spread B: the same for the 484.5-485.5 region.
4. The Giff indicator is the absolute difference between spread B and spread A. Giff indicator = 0.01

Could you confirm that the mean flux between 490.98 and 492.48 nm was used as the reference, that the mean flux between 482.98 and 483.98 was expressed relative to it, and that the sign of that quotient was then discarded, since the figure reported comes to 0.91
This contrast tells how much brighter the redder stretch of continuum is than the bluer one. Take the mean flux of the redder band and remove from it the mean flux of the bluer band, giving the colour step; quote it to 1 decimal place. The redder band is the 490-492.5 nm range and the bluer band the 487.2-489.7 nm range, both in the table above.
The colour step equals 0.6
